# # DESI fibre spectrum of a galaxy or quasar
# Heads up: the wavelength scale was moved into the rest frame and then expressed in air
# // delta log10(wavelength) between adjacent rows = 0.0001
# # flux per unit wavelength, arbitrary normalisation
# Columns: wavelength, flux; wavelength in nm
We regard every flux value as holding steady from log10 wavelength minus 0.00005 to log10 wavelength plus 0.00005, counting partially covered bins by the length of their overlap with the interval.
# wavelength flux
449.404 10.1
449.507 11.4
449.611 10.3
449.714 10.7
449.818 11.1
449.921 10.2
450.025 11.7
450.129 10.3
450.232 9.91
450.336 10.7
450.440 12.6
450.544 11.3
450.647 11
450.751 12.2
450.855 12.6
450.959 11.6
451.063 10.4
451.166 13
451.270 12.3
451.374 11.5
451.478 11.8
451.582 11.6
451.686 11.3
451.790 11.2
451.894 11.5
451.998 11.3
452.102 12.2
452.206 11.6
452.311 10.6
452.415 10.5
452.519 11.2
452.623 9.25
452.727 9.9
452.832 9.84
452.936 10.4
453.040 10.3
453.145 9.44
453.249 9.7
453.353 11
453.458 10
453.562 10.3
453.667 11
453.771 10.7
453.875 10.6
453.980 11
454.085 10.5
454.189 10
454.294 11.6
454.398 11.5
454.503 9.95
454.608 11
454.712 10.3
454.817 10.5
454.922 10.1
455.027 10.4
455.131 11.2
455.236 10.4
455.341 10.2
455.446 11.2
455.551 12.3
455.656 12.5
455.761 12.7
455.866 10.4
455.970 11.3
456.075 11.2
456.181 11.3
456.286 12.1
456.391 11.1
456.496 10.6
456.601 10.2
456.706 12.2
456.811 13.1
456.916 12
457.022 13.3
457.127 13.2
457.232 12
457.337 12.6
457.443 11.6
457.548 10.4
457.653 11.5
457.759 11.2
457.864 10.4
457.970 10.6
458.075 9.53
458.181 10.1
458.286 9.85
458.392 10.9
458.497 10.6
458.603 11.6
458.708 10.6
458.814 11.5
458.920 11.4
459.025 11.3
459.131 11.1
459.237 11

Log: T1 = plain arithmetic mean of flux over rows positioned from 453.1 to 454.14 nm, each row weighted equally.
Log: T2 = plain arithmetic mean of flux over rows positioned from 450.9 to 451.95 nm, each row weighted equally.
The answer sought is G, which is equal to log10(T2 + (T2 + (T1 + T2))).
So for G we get 1.66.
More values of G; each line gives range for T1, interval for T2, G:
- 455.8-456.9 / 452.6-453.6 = 1.62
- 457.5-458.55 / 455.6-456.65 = 1.65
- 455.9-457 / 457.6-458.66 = 1.64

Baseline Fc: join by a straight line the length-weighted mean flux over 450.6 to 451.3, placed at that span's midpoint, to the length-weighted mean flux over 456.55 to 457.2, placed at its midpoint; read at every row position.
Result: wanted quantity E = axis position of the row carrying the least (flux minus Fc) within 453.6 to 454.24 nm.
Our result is 454.189 nm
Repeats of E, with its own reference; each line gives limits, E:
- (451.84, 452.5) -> 452.415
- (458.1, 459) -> 458.286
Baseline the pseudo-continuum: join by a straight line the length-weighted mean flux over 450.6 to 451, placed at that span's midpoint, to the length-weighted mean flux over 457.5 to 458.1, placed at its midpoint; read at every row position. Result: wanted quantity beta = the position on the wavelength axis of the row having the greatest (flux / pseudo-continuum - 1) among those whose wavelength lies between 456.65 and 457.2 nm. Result 457.022 nm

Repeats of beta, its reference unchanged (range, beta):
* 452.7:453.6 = 453.353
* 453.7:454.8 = 454.294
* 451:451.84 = 451.166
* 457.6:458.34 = 457.653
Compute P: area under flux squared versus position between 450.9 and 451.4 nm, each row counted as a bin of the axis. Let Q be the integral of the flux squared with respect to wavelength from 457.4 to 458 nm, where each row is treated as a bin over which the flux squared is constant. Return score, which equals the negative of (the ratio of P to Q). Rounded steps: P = 70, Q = 72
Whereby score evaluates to -0.97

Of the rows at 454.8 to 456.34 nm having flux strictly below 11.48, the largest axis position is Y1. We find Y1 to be 456.181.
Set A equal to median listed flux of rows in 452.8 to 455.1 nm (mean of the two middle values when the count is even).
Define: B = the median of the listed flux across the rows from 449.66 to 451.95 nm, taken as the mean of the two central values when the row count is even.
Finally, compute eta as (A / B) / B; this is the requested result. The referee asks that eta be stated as 0.080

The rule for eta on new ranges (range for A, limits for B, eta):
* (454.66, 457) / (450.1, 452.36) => 0.085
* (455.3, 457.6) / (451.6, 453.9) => 0.105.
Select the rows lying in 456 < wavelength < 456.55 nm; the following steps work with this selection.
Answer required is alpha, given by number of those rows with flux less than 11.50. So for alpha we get 4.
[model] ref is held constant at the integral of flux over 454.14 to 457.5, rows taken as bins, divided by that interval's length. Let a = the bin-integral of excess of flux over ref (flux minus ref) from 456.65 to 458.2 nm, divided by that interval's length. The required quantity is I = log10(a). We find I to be -0.63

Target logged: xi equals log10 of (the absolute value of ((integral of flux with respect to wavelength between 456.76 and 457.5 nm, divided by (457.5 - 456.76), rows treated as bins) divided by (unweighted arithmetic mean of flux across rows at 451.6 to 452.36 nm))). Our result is 0.04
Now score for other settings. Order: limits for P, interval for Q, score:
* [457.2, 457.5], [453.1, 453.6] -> -0.85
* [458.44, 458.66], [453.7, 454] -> -0.78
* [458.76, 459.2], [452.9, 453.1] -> -2.65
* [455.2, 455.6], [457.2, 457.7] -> -0.72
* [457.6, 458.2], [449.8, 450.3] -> -1.19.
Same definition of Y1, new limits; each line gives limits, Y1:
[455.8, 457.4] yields 456.601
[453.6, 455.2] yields 455.131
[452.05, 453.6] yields 453.562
